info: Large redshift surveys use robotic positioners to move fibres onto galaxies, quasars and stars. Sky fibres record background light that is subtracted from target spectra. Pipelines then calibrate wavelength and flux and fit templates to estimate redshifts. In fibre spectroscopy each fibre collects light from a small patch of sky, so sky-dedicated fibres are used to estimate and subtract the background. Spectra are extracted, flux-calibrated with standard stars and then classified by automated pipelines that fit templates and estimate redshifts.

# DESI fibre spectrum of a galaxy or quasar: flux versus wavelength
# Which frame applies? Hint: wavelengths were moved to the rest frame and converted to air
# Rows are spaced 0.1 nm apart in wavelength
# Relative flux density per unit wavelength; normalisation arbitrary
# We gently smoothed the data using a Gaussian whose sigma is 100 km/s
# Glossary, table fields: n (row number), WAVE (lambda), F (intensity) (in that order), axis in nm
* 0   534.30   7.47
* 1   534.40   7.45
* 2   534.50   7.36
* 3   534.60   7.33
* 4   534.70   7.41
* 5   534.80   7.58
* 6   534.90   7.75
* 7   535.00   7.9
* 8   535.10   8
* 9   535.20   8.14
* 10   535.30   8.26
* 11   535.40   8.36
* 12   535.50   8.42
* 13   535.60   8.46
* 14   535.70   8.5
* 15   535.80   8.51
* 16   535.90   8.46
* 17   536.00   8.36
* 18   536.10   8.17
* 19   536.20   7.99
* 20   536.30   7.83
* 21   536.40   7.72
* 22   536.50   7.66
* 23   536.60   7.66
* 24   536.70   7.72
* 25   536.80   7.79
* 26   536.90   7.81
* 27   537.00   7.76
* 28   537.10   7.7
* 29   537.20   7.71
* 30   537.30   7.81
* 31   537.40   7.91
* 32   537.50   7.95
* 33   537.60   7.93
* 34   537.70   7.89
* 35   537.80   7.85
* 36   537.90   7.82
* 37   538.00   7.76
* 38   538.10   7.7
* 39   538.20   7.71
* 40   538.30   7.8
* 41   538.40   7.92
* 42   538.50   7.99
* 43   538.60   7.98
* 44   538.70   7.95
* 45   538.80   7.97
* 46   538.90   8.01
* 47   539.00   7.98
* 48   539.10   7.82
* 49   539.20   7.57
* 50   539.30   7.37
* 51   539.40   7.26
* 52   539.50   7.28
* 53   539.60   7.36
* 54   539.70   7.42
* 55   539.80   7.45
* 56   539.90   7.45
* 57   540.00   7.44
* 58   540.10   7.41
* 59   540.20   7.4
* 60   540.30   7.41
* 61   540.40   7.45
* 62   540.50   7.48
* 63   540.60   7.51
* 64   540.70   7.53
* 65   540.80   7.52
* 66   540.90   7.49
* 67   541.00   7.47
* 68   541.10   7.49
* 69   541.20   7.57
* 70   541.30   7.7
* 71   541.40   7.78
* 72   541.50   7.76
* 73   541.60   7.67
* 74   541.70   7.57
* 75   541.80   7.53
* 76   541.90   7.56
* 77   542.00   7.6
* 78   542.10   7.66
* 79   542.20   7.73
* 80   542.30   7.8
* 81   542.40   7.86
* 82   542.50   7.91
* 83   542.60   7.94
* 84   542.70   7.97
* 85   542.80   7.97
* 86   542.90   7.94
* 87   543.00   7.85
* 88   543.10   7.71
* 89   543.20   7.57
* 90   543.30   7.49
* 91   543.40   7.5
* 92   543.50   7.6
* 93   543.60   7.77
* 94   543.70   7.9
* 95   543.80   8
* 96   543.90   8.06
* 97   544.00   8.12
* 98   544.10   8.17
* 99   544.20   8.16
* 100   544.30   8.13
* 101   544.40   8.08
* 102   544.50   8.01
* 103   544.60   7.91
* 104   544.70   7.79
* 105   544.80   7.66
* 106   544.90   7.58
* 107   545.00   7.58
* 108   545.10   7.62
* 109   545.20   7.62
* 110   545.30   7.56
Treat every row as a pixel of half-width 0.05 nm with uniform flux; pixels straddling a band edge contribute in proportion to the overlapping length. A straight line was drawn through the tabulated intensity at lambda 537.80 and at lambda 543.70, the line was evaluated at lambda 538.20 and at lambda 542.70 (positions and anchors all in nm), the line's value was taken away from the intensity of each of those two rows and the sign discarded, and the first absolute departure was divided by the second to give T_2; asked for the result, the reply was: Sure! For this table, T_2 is 1.83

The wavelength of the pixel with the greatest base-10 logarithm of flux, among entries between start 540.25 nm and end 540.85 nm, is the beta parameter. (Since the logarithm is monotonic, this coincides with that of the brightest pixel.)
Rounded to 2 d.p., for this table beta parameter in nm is 540.70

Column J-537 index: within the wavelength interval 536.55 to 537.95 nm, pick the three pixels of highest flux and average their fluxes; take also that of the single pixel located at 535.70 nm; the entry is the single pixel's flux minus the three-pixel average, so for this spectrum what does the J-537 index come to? 0.57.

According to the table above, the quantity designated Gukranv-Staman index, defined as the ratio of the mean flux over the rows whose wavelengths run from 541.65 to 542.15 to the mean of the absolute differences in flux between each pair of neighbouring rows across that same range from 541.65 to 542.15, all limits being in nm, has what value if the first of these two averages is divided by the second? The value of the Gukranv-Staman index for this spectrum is 178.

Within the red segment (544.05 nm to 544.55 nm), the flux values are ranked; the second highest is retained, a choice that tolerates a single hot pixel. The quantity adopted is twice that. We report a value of 16.3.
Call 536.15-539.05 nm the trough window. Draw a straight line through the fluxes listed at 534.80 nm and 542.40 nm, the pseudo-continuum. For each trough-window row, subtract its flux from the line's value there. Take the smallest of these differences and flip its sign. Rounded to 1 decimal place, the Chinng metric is 0.4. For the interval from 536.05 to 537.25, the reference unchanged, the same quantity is 0.5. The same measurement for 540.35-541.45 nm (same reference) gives 0.0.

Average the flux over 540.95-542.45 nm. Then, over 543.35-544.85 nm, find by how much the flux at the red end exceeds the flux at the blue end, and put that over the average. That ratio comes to 0.021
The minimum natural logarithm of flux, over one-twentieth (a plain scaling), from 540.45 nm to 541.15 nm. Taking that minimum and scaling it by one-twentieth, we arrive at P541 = 0.101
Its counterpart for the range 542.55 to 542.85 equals 0.104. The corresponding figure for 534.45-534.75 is 0.100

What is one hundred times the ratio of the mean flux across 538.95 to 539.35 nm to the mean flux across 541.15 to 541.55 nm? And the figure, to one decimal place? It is 99.8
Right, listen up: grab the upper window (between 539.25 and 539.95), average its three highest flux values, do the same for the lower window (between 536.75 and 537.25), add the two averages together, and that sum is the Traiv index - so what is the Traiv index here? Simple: 15.2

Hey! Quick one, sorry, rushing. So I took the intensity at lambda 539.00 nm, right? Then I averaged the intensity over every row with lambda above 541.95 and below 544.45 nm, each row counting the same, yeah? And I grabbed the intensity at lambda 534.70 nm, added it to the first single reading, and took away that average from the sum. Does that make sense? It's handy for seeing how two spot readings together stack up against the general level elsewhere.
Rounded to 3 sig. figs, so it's 7.53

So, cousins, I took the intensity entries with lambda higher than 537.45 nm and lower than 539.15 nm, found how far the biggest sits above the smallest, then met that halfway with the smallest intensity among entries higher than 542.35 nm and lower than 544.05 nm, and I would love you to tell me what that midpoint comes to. 3.90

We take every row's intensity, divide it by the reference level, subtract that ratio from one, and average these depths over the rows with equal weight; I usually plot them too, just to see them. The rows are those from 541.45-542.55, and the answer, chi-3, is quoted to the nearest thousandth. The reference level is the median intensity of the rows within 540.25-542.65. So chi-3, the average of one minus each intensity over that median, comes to -0.017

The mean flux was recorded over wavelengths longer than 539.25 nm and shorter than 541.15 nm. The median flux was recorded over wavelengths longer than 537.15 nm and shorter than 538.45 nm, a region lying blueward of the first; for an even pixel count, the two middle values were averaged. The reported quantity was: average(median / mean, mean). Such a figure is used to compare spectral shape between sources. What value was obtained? 4.24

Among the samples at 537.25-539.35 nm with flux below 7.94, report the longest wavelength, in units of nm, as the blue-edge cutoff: 539.30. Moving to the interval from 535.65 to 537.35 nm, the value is 537.30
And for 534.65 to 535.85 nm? 535.00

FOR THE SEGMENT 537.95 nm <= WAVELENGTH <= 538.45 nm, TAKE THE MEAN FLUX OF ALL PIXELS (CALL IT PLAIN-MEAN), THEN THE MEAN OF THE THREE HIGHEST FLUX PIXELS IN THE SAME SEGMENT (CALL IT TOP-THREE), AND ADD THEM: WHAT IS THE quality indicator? 15.60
